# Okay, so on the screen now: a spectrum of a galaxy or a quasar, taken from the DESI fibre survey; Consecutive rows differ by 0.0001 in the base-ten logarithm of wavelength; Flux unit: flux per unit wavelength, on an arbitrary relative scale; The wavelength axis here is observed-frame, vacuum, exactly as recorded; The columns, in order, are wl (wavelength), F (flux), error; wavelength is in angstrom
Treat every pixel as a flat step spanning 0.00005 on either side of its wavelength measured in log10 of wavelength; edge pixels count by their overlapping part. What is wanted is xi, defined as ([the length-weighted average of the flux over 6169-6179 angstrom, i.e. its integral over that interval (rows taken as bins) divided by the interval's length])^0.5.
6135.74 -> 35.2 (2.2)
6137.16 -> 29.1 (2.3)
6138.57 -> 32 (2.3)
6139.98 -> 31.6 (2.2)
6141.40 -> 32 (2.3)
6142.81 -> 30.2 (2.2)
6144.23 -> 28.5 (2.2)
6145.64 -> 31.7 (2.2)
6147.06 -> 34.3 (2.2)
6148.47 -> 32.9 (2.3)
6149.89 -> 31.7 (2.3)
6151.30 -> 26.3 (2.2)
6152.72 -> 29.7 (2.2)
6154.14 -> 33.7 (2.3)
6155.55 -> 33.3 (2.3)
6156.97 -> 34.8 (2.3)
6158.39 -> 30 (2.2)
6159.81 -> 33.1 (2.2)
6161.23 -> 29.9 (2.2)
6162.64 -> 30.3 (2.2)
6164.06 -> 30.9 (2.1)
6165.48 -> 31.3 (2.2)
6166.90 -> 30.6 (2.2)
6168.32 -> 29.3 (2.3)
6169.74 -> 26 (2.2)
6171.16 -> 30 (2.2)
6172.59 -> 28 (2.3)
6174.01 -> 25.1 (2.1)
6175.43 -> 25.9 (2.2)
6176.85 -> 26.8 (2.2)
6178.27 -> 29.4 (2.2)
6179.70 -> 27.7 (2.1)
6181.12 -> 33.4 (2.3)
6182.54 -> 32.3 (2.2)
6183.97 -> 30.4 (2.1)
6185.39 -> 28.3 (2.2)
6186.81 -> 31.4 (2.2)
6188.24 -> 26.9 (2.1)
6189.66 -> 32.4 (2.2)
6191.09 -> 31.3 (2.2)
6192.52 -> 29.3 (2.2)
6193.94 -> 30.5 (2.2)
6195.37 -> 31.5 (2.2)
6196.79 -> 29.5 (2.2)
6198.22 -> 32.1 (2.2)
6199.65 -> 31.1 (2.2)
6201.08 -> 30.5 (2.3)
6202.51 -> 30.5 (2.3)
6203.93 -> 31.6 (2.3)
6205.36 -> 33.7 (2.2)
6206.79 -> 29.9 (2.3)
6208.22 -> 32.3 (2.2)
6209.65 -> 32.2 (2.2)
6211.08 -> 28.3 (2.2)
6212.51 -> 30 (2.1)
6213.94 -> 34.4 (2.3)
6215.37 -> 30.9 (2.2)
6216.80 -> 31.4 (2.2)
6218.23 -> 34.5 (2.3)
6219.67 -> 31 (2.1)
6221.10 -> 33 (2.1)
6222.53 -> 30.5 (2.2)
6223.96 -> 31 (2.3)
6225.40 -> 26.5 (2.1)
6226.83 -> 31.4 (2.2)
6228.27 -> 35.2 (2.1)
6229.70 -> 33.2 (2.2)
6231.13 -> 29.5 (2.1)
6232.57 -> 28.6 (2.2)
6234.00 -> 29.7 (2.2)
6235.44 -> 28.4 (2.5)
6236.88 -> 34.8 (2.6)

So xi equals 5.23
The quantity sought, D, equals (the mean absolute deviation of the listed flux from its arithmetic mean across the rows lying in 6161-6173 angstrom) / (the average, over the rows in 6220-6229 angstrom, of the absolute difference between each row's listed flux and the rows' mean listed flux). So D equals 0.63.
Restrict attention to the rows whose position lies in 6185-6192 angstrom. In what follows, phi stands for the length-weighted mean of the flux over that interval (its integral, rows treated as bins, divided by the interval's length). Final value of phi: 30.10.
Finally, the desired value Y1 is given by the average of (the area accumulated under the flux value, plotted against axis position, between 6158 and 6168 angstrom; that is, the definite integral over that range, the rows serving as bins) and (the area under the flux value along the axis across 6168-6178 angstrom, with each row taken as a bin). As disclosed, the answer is 291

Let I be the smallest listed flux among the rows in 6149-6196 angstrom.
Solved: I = 25.1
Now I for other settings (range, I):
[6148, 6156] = 26.3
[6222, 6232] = 26.5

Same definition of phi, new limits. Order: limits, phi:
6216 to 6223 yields 32.12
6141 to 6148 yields 31.39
